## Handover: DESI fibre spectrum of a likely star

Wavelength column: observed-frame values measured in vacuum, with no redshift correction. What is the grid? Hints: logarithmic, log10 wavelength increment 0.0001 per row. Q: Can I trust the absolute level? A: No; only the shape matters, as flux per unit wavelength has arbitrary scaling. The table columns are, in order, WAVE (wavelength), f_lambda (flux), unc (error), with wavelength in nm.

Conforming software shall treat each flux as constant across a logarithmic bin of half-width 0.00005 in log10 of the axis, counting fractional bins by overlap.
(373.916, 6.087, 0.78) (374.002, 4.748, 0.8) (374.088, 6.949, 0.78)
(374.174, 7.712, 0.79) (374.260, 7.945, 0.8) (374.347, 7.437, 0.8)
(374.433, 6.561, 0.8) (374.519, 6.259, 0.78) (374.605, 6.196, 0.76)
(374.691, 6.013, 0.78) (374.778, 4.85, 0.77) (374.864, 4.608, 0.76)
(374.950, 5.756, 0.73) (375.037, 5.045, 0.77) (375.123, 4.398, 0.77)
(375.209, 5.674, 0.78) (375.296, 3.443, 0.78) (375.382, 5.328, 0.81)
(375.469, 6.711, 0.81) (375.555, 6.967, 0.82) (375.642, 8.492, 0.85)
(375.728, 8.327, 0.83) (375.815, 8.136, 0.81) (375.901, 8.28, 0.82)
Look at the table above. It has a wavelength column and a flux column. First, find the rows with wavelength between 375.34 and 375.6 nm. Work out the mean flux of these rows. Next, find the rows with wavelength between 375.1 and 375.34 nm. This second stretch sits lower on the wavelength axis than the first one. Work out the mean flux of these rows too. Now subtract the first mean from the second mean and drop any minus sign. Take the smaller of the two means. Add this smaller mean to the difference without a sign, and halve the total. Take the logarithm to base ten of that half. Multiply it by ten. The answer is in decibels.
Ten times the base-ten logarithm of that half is 5.01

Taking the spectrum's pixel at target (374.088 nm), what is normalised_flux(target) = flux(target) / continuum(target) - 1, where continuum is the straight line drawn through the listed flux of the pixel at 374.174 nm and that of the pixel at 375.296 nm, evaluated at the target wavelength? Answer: -0.14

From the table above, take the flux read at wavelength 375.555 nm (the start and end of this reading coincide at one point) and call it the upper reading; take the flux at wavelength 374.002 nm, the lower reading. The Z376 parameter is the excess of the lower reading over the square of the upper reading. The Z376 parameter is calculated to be -44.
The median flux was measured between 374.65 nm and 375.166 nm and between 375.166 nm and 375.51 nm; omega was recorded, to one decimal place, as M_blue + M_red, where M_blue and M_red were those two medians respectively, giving 10.4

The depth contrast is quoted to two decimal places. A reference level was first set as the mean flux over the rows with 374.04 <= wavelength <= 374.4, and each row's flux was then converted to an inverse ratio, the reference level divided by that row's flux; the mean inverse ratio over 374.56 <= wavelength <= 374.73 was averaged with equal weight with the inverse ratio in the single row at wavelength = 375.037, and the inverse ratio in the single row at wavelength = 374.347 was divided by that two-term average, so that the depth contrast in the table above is 0.74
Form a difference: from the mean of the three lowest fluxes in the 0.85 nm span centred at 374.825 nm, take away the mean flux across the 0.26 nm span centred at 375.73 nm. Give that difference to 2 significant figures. -3.7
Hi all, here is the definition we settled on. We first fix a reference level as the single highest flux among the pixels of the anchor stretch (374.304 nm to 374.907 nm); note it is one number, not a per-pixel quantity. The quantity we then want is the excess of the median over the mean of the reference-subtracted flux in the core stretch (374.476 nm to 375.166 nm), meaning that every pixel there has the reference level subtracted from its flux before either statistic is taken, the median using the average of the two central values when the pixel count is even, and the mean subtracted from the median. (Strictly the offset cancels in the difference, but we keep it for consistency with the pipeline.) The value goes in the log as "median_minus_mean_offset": 0.01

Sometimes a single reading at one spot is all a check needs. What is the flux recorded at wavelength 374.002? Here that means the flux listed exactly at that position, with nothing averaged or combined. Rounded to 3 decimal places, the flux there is 4.748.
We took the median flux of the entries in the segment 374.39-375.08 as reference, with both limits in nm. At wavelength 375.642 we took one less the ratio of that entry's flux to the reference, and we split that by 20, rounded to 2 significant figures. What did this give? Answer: -0.022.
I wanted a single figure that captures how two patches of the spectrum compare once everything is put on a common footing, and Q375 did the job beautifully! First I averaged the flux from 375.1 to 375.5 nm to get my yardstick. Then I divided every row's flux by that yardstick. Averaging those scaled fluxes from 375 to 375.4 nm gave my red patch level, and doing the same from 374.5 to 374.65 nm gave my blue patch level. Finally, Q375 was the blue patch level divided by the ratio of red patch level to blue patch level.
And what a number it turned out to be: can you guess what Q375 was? 1.6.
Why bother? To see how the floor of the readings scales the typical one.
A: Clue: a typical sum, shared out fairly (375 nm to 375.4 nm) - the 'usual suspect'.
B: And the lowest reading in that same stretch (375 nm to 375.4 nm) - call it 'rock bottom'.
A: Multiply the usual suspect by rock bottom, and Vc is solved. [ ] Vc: 16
